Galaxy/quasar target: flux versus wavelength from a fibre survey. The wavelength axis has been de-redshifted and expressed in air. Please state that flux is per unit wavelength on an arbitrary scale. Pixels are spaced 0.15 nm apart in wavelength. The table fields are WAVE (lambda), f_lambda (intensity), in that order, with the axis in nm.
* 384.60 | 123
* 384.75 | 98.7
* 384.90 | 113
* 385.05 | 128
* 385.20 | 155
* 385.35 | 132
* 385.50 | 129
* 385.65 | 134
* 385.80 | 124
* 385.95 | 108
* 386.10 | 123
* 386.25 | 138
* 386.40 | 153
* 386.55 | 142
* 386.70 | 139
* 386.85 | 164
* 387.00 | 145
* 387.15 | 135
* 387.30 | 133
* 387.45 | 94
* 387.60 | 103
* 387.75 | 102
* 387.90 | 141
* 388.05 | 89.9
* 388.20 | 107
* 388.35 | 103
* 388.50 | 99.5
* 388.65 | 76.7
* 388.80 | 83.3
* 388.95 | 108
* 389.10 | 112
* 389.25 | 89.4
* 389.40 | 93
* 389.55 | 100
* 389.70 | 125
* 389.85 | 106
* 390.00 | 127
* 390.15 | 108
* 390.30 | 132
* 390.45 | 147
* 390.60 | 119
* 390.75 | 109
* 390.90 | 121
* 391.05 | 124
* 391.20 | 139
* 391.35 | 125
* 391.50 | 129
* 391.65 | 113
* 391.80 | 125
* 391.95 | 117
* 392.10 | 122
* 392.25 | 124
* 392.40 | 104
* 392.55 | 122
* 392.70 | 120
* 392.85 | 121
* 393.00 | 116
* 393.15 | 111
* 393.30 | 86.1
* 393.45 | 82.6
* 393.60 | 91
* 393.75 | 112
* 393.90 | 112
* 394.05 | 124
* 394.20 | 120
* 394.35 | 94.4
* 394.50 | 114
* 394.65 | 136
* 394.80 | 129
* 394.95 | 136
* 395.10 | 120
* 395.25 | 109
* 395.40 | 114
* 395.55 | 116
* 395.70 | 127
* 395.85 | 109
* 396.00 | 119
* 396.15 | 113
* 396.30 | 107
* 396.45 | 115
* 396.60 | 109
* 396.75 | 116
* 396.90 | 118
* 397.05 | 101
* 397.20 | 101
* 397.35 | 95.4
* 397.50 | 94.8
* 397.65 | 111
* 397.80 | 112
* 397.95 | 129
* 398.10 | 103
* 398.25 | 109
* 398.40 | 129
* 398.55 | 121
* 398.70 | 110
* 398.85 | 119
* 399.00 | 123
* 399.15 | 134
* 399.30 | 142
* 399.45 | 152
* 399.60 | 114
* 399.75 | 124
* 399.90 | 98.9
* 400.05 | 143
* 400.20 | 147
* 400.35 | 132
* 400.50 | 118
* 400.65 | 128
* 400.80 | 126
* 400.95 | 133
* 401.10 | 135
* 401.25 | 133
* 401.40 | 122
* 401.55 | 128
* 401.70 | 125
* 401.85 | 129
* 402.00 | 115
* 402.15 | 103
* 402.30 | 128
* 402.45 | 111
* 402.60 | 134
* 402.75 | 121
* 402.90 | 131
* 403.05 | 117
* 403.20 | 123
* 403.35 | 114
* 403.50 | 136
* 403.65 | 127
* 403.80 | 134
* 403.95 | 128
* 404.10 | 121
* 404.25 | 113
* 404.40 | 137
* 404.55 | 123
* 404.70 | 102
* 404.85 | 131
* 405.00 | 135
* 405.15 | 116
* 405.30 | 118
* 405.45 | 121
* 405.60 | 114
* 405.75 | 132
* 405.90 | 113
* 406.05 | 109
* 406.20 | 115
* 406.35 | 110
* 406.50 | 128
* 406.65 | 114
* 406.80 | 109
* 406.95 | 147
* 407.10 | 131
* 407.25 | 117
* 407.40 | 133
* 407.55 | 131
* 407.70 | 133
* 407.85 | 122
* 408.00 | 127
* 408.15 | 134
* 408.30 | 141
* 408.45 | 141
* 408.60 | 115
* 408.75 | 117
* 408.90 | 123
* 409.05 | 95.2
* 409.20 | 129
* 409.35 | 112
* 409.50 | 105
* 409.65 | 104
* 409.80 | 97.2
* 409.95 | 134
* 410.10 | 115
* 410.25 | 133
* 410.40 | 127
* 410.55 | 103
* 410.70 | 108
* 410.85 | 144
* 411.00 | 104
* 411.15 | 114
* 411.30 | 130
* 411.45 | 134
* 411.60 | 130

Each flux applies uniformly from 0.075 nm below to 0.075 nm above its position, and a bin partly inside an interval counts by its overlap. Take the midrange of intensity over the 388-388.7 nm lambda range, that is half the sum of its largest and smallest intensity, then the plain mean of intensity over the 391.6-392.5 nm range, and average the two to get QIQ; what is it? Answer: 105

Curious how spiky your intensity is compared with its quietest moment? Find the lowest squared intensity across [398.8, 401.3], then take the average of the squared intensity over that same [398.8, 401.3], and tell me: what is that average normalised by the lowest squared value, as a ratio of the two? 1.73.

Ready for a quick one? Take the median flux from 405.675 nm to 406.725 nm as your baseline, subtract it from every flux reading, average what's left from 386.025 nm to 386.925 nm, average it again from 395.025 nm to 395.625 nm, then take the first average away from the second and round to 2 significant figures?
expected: -28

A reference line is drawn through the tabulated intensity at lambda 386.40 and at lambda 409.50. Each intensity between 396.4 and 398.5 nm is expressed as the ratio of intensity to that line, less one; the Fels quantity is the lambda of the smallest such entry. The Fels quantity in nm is 397.50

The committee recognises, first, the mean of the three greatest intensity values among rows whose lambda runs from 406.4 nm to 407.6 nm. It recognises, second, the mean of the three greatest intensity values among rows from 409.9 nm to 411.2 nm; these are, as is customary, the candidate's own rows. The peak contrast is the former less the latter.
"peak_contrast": 0.0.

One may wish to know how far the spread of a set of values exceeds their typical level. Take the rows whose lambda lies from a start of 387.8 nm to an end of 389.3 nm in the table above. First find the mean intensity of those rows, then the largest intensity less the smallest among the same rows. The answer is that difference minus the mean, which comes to -37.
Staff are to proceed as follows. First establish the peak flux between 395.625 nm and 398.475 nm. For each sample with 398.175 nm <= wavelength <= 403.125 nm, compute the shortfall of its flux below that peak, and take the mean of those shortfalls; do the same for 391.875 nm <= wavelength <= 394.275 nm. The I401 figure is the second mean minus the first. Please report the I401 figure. 14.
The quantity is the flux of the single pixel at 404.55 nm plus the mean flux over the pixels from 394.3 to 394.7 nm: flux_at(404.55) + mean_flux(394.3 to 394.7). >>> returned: 238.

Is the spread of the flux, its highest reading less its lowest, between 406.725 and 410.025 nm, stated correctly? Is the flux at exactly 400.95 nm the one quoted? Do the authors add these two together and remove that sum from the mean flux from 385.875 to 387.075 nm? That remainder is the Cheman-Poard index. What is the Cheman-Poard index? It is -46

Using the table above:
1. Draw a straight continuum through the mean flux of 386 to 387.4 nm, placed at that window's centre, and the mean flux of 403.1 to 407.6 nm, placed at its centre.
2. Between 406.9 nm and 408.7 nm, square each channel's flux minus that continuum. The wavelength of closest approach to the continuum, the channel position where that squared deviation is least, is 407.85 nm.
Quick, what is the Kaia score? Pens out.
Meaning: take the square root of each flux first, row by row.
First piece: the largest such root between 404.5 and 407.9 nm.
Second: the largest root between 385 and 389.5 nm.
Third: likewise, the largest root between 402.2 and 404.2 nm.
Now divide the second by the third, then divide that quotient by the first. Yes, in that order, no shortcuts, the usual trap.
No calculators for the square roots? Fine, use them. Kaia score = 0.0906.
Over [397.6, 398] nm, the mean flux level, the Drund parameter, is 117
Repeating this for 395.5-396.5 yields 115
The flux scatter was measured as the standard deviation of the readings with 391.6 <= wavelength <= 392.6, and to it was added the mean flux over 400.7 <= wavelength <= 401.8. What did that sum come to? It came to 136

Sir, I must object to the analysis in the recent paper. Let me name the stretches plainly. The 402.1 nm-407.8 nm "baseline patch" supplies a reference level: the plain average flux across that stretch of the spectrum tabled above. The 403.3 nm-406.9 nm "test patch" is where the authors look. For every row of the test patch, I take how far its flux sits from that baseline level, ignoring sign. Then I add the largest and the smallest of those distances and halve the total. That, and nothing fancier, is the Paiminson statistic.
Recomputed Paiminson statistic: 10.5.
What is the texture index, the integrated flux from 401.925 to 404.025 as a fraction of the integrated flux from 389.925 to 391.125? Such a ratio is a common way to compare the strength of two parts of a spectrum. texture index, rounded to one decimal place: 1.7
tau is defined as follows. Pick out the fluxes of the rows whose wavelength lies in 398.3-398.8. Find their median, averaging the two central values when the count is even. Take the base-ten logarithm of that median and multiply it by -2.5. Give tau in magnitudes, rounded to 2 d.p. -5.21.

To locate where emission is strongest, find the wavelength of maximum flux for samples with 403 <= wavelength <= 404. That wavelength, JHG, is 403.50 nm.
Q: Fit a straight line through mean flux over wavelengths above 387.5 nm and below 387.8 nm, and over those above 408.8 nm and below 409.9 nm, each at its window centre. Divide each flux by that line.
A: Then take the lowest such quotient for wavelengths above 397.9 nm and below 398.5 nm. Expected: 0.97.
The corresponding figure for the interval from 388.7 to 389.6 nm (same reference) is 0.81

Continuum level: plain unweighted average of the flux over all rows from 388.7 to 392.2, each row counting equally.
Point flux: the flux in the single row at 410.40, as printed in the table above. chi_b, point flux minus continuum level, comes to 11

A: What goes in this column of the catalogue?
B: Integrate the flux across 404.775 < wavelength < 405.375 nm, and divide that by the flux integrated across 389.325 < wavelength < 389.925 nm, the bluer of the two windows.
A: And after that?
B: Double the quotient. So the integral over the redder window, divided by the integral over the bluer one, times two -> 2.36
